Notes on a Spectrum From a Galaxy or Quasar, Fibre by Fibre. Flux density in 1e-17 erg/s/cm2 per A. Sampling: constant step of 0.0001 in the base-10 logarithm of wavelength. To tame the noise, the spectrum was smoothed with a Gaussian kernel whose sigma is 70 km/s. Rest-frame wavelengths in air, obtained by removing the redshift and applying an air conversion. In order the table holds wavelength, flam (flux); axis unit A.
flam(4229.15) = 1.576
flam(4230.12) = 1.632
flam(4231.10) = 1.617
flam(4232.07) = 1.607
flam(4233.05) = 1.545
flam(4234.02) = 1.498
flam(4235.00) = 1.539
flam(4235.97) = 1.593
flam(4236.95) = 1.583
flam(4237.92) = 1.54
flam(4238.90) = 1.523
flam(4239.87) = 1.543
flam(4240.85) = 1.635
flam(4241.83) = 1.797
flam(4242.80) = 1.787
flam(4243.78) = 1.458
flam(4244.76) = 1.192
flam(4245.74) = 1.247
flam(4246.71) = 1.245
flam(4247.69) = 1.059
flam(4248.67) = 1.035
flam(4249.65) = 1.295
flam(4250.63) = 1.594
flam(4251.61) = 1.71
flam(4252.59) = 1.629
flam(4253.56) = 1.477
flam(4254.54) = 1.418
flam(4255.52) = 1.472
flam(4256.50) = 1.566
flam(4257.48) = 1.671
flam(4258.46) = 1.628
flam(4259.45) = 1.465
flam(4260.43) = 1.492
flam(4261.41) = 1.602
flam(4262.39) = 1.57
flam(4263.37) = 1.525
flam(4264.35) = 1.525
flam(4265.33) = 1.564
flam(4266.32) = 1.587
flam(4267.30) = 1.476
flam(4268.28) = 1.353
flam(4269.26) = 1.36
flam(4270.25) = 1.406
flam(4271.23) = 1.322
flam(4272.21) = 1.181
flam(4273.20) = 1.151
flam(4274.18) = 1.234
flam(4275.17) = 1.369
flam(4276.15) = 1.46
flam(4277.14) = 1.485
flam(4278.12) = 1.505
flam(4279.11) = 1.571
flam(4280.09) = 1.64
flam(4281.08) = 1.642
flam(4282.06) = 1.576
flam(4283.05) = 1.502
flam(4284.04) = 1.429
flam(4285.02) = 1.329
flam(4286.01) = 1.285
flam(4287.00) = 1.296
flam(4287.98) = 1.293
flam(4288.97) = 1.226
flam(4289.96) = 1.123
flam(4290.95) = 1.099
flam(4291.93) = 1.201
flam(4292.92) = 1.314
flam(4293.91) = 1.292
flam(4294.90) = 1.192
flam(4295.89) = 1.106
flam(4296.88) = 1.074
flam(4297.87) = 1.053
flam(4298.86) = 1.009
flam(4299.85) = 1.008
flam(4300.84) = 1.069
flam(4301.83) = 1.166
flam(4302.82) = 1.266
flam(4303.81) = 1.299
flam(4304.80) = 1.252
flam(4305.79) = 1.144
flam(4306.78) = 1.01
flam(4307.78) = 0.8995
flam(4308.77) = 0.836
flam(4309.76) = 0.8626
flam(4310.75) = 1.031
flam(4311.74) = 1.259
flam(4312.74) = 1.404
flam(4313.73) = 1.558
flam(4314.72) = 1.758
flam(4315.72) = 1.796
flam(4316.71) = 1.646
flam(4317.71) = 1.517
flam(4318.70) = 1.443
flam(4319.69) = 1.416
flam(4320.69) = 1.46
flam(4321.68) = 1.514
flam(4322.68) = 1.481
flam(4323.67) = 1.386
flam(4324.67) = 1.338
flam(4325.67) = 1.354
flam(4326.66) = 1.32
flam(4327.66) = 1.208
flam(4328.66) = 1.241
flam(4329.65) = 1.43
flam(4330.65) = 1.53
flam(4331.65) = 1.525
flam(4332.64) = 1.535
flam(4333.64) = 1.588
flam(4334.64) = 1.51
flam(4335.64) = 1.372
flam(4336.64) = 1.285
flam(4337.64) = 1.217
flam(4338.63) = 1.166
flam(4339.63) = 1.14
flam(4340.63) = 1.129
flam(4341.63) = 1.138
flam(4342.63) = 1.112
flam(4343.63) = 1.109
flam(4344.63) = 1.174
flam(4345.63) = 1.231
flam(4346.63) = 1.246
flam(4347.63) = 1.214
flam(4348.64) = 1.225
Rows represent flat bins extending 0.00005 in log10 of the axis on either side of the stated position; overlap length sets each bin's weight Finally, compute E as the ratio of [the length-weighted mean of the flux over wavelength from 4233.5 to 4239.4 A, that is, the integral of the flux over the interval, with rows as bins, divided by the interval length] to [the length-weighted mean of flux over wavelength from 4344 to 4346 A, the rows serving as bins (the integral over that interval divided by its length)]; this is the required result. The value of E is 1.30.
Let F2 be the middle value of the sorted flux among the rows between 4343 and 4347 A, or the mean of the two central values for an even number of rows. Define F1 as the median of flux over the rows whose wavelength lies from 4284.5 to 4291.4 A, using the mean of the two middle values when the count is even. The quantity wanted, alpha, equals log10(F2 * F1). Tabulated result 0.19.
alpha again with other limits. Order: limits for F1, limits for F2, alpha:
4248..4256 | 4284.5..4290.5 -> 0.28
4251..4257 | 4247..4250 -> 0.21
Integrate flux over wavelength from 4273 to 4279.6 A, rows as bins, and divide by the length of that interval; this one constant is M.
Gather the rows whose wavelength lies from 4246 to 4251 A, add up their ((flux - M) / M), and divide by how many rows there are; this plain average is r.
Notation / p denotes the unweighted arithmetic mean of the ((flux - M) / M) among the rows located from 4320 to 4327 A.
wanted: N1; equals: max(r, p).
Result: 0.00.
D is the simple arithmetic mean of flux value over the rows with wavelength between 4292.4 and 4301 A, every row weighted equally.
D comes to 1.12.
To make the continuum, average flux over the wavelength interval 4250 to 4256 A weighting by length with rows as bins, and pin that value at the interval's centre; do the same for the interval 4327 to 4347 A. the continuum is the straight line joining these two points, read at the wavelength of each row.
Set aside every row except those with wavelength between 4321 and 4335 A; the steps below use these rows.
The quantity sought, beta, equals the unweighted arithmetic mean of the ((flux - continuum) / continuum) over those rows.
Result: 0.08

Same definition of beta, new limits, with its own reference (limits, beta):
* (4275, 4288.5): 0.00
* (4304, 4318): -0.06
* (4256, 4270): 0.01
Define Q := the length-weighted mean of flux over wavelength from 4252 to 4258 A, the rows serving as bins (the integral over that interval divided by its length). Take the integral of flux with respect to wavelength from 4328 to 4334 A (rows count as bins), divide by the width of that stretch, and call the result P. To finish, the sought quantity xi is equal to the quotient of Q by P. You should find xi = 1.05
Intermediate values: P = 1.47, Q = 1.54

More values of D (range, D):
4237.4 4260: 1.48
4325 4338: 1.39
